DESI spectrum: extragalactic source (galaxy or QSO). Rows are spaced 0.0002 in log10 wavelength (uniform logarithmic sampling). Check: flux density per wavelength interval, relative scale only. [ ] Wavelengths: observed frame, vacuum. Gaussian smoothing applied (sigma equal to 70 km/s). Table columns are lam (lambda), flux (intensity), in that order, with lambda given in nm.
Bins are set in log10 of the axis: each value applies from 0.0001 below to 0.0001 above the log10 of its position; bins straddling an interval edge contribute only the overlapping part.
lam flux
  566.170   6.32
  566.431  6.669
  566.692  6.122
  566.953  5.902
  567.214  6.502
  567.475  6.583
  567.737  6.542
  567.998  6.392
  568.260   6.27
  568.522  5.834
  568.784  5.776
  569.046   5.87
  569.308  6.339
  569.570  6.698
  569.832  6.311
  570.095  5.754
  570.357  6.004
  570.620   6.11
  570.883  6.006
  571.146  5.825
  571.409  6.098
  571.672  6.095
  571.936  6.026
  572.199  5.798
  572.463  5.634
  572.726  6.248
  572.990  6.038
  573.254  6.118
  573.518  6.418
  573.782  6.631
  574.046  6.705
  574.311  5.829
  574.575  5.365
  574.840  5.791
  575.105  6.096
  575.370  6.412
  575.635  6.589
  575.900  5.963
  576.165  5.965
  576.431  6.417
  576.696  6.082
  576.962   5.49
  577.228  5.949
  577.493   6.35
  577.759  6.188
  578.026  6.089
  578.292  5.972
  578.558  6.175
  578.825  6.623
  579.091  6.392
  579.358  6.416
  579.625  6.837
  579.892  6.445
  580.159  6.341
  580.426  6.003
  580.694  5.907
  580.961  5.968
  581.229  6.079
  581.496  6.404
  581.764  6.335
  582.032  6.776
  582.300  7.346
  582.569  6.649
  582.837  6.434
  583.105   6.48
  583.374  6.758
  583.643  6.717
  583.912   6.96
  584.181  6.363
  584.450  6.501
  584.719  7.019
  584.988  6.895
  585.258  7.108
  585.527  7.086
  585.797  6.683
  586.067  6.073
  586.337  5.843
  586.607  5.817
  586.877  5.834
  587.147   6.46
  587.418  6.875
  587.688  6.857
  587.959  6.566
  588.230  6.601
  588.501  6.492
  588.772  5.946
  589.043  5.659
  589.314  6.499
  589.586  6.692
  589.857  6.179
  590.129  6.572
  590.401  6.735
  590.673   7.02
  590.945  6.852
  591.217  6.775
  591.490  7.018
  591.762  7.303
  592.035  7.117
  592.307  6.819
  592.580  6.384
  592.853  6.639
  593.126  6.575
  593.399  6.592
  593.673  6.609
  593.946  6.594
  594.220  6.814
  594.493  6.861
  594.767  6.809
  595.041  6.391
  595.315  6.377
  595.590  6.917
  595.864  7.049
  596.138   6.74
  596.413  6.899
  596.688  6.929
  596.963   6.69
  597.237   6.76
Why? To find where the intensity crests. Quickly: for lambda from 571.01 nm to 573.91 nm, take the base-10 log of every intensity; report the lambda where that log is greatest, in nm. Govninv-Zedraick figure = 573.782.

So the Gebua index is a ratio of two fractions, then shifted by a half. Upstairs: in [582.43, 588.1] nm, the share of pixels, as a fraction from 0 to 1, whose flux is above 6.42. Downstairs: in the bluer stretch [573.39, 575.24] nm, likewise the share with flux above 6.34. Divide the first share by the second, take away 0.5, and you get 1.3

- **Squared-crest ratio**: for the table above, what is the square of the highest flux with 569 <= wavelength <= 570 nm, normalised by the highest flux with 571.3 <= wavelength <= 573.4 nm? 7.2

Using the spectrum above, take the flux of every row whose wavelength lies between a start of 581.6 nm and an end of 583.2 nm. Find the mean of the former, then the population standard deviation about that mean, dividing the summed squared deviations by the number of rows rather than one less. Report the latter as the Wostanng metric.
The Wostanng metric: 0.33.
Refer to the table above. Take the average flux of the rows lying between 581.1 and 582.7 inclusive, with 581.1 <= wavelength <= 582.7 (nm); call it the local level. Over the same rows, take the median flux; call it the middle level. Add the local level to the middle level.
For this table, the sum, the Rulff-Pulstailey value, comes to 13.1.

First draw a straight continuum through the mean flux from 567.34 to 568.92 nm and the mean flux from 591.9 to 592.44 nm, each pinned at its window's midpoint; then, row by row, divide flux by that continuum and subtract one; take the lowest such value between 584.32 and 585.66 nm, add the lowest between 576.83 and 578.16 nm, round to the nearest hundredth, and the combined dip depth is -0.19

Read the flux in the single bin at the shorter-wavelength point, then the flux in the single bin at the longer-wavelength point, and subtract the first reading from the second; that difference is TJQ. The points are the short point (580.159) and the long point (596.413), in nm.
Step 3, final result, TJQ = 0.56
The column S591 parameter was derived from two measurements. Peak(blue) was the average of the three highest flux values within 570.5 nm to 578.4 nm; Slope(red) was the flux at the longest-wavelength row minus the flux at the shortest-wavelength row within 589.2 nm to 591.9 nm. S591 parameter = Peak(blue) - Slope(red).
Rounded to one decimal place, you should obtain 5.8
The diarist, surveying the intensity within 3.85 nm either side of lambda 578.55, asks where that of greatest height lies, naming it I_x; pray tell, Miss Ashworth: 582.300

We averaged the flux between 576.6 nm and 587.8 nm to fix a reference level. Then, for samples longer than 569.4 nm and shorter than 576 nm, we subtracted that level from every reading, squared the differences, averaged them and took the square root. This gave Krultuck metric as 0.46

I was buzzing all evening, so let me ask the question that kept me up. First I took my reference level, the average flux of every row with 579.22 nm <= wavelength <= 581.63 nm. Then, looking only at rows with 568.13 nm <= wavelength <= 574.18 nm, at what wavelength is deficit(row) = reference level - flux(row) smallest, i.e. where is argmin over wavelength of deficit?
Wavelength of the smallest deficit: 574.046 nm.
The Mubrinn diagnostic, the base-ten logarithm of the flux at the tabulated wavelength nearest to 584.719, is 0.846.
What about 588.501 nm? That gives 0.812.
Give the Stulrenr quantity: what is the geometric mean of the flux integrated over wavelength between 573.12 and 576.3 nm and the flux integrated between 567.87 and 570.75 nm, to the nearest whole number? 19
